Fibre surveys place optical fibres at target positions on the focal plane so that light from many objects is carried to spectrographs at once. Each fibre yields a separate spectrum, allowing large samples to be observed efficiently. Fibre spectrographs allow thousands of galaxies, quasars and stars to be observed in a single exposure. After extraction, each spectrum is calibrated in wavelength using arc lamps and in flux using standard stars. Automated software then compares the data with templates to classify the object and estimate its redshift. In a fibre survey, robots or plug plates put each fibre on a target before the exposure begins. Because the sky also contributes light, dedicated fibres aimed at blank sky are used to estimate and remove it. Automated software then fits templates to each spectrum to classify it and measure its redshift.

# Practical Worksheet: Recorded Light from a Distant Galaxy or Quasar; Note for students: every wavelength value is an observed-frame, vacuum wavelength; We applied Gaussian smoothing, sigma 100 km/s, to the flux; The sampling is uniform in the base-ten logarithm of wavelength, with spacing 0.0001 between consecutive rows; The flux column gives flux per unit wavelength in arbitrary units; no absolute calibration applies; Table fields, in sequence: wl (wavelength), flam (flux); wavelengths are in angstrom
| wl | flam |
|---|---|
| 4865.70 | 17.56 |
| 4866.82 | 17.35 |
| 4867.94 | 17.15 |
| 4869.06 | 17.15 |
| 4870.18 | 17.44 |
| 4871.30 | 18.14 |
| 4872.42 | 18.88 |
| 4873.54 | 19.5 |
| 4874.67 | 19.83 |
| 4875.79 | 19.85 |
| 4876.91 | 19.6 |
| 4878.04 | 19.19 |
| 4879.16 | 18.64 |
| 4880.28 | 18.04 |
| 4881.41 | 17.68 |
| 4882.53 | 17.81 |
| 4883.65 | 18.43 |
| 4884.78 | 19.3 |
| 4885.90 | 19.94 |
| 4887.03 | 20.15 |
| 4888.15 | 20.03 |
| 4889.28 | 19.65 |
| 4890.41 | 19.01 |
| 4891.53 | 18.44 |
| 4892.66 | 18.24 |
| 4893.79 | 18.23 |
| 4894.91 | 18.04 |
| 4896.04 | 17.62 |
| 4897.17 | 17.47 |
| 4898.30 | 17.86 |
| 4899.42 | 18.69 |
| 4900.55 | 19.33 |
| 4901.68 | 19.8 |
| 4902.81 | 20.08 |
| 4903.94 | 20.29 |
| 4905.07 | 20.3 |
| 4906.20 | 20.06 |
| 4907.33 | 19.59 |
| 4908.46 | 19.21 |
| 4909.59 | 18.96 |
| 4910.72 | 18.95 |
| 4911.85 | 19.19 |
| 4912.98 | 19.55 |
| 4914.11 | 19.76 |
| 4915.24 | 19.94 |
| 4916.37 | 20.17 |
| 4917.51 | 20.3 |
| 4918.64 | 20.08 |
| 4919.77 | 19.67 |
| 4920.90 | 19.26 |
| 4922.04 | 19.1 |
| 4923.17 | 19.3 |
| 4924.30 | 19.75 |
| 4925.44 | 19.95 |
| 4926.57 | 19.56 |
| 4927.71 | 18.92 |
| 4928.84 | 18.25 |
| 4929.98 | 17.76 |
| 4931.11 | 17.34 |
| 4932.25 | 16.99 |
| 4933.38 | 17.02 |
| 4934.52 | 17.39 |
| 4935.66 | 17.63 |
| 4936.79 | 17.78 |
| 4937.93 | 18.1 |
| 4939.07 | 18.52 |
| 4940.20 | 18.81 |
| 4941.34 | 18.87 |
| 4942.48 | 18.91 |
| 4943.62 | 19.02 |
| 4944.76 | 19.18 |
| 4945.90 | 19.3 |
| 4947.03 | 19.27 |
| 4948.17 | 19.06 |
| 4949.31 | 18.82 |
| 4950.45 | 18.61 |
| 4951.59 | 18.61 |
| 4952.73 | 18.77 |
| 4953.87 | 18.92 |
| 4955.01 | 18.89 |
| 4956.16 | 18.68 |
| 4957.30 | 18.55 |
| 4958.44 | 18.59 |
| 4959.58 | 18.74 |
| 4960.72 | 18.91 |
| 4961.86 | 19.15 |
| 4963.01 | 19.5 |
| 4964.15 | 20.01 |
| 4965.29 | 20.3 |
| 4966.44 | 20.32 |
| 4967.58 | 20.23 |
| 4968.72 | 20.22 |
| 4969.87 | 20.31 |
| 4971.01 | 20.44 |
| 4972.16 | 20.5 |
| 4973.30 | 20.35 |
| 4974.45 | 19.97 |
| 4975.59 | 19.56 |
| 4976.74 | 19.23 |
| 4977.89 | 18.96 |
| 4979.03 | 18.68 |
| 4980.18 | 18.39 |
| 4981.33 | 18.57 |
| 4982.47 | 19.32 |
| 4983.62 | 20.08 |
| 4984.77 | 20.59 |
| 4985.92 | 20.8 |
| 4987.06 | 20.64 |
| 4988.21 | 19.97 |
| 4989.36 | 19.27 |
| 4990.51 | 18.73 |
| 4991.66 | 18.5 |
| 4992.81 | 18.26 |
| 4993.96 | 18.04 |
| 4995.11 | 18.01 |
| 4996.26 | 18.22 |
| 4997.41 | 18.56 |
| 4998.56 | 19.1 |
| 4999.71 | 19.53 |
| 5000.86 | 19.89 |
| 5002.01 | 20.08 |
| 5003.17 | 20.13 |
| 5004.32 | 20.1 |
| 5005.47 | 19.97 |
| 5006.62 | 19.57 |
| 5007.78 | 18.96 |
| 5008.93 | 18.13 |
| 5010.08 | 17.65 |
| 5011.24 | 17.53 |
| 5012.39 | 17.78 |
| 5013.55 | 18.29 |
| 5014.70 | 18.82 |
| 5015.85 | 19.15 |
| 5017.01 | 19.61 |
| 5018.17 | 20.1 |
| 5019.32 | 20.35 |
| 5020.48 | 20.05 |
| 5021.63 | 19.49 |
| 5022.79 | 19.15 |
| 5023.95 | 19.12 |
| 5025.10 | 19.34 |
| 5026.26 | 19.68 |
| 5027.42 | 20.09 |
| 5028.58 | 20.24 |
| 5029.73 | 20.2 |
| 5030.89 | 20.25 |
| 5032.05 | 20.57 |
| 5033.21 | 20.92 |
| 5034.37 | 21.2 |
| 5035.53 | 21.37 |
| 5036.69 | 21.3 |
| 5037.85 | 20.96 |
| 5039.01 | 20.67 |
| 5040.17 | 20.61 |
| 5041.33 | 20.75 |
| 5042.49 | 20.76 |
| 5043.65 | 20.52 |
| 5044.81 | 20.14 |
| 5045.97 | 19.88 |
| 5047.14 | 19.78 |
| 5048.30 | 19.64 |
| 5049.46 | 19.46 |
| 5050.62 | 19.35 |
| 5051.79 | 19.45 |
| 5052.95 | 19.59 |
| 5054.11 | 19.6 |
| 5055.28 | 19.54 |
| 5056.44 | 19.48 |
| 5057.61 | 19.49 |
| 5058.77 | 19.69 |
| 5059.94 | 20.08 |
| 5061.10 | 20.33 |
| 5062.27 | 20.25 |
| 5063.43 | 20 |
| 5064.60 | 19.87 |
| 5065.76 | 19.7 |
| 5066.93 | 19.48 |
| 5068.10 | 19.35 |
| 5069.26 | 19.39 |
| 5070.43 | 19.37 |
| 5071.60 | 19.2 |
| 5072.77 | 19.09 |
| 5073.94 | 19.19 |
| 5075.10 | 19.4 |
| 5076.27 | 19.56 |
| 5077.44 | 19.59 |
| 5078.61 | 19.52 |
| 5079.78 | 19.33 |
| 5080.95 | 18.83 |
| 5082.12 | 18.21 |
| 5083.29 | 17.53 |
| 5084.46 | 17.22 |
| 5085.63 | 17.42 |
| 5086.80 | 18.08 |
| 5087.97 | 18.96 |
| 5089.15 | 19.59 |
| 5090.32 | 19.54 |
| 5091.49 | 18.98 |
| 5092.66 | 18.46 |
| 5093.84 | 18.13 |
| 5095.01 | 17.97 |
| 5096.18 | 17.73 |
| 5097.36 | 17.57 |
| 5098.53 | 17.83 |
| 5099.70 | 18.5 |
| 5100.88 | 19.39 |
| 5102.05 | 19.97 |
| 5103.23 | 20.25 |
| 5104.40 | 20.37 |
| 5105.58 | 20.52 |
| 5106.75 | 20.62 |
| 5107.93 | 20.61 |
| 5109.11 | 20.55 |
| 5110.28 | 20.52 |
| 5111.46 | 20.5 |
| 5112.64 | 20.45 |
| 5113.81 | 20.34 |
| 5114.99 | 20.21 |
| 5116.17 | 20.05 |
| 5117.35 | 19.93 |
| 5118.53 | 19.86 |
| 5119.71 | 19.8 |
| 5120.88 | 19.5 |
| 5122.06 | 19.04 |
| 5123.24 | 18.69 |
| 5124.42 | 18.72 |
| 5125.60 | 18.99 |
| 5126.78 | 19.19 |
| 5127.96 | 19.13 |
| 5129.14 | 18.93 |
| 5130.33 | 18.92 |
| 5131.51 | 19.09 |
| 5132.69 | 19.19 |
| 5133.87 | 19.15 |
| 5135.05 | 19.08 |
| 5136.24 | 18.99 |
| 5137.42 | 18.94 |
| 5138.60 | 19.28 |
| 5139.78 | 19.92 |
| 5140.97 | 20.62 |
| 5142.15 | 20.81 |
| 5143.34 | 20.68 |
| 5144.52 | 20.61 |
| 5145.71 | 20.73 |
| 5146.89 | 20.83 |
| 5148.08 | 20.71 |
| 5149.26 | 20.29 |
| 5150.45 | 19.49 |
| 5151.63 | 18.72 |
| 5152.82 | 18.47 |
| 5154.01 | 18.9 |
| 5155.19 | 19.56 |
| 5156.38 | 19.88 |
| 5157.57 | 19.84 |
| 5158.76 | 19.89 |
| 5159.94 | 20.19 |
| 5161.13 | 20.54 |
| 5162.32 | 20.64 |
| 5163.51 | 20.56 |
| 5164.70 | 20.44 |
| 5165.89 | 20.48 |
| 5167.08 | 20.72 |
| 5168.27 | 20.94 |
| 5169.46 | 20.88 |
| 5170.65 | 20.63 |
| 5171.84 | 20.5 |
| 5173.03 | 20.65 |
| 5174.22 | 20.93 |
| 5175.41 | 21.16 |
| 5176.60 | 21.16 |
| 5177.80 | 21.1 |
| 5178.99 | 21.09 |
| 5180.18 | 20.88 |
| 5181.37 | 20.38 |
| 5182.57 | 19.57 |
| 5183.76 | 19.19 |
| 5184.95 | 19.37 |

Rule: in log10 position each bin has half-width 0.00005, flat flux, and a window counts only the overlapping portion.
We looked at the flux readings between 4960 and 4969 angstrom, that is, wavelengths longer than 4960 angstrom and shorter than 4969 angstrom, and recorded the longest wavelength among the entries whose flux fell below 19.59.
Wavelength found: 4963.01 angstrom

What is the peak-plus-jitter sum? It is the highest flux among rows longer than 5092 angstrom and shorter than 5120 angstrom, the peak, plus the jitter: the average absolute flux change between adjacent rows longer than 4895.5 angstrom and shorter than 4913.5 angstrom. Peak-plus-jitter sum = 20.9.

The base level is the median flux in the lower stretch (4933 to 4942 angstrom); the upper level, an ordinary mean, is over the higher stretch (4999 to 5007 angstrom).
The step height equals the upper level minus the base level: 1.96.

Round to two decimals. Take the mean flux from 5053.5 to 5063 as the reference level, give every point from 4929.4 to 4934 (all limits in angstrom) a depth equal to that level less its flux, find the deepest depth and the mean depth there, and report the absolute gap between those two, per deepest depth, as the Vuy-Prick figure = 0.10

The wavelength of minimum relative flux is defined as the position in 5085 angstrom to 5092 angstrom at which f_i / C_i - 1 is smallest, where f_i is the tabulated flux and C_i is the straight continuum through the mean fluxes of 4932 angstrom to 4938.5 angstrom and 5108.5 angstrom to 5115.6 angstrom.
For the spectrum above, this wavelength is 5085.63 angstrom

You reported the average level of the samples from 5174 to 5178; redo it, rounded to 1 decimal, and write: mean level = 21.1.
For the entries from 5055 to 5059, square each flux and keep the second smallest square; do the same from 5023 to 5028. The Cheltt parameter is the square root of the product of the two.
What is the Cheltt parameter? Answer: 377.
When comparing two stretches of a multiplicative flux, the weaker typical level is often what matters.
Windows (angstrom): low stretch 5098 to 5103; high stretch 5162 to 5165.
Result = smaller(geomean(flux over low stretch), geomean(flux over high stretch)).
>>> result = 18.9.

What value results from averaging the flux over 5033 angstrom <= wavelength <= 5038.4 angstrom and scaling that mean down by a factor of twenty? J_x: 1.06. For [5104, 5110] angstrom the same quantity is 1.03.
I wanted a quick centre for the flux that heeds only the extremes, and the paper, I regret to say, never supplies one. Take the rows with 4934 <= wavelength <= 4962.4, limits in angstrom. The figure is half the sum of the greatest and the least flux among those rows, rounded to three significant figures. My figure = 18.3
